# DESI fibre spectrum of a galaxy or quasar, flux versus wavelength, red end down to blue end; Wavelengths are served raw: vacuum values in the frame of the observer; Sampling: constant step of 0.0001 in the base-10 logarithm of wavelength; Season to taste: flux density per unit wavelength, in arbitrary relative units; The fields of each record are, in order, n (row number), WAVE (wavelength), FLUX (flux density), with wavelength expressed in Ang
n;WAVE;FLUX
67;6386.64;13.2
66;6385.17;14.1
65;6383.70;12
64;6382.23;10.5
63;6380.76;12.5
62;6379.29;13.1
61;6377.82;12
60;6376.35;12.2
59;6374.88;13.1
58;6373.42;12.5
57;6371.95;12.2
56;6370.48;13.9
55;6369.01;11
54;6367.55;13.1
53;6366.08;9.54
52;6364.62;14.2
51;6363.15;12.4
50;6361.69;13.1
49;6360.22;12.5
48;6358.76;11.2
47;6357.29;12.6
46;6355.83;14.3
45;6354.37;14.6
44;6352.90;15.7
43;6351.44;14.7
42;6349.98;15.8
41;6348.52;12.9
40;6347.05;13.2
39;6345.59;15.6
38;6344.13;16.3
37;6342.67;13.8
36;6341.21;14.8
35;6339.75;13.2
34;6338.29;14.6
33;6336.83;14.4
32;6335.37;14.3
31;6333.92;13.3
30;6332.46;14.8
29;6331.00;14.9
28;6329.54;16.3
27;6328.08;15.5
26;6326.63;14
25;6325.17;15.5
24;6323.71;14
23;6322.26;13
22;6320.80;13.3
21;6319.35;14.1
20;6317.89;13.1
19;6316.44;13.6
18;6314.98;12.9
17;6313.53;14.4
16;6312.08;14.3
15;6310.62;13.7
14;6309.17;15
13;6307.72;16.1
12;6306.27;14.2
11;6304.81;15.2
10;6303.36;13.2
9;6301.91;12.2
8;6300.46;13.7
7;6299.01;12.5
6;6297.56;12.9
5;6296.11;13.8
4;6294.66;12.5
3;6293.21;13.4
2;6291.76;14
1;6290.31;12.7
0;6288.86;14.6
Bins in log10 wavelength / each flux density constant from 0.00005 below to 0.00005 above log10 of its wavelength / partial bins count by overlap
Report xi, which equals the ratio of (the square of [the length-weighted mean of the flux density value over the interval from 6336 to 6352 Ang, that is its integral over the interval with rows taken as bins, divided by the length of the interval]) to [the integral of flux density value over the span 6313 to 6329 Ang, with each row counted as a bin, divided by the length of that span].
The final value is 15.0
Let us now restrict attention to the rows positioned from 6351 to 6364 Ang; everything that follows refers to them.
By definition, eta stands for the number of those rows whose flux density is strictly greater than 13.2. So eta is 4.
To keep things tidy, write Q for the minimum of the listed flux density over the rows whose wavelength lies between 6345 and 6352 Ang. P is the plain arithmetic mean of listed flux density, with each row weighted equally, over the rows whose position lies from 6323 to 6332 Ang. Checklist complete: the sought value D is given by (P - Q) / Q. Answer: 0.17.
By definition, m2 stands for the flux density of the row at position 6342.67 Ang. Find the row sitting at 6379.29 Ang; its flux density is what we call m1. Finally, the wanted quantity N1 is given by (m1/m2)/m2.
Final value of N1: 0.0688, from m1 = 13.1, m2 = 13.8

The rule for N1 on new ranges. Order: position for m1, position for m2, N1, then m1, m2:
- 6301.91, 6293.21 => 0.0679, 12.2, 13.4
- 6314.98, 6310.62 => 0.0687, 12.9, 13.7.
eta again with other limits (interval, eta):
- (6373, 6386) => 1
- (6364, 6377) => 2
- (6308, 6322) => 7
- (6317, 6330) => 7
